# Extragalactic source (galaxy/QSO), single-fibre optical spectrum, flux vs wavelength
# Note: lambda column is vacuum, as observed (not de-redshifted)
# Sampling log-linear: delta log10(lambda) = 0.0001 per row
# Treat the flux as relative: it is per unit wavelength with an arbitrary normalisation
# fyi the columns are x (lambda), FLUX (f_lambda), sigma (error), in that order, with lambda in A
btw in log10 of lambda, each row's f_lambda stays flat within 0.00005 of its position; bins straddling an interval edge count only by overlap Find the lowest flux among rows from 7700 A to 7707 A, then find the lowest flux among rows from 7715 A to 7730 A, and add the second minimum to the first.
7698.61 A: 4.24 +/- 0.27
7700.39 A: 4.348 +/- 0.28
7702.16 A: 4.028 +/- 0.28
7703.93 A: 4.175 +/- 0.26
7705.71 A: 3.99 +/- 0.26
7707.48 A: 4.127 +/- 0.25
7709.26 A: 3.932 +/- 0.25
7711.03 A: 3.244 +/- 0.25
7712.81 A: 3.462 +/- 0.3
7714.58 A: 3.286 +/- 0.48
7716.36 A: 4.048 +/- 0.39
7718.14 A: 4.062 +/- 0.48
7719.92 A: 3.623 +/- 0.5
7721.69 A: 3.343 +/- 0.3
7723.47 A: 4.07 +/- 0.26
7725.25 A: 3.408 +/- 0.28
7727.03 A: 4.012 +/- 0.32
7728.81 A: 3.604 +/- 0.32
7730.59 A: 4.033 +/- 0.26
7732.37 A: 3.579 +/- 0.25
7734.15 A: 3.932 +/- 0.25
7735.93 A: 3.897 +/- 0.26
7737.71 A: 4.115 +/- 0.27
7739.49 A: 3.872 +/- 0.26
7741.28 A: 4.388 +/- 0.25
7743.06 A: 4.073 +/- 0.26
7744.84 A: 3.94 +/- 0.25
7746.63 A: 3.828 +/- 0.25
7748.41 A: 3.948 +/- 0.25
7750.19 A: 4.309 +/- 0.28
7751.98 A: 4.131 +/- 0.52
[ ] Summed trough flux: 7.33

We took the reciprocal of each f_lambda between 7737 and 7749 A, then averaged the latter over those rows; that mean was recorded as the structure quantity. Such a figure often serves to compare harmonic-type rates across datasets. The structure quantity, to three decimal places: 0.249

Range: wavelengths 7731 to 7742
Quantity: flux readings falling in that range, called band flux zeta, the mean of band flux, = 3.96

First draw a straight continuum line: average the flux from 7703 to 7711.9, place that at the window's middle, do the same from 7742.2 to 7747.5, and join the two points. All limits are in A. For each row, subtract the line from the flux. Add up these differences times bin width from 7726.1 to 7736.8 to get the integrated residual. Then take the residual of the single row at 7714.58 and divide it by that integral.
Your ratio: 0.7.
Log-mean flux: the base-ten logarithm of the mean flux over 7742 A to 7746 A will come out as 0.603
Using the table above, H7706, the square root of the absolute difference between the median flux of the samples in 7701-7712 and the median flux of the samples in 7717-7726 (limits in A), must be 0.6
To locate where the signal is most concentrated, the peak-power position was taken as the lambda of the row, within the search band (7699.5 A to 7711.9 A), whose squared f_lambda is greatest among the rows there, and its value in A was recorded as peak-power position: 7700.39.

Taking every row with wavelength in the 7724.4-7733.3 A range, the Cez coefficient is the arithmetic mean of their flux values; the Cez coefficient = 3.73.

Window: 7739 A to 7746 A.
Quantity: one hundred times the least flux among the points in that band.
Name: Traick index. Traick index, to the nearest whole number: 387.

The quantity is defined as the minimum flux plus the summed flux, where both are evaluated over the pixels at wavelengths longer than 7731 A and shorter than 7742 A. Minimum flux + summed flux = 27.4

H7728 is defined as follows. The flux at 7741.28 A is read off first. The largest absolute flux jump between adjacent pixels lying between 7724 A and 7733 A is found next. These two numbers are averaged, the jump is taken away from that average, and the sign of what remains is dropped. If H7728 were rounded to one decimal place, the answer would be 1.9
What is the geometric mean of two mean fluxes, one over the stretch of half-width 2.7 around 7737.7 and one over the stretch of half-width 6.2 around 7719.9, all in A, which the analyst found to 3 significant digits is 3.82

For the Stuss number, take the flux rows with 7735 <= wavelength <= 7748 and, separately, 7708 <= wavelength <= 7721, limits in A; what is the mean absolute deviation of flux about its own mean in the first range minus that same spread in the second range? -0.15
